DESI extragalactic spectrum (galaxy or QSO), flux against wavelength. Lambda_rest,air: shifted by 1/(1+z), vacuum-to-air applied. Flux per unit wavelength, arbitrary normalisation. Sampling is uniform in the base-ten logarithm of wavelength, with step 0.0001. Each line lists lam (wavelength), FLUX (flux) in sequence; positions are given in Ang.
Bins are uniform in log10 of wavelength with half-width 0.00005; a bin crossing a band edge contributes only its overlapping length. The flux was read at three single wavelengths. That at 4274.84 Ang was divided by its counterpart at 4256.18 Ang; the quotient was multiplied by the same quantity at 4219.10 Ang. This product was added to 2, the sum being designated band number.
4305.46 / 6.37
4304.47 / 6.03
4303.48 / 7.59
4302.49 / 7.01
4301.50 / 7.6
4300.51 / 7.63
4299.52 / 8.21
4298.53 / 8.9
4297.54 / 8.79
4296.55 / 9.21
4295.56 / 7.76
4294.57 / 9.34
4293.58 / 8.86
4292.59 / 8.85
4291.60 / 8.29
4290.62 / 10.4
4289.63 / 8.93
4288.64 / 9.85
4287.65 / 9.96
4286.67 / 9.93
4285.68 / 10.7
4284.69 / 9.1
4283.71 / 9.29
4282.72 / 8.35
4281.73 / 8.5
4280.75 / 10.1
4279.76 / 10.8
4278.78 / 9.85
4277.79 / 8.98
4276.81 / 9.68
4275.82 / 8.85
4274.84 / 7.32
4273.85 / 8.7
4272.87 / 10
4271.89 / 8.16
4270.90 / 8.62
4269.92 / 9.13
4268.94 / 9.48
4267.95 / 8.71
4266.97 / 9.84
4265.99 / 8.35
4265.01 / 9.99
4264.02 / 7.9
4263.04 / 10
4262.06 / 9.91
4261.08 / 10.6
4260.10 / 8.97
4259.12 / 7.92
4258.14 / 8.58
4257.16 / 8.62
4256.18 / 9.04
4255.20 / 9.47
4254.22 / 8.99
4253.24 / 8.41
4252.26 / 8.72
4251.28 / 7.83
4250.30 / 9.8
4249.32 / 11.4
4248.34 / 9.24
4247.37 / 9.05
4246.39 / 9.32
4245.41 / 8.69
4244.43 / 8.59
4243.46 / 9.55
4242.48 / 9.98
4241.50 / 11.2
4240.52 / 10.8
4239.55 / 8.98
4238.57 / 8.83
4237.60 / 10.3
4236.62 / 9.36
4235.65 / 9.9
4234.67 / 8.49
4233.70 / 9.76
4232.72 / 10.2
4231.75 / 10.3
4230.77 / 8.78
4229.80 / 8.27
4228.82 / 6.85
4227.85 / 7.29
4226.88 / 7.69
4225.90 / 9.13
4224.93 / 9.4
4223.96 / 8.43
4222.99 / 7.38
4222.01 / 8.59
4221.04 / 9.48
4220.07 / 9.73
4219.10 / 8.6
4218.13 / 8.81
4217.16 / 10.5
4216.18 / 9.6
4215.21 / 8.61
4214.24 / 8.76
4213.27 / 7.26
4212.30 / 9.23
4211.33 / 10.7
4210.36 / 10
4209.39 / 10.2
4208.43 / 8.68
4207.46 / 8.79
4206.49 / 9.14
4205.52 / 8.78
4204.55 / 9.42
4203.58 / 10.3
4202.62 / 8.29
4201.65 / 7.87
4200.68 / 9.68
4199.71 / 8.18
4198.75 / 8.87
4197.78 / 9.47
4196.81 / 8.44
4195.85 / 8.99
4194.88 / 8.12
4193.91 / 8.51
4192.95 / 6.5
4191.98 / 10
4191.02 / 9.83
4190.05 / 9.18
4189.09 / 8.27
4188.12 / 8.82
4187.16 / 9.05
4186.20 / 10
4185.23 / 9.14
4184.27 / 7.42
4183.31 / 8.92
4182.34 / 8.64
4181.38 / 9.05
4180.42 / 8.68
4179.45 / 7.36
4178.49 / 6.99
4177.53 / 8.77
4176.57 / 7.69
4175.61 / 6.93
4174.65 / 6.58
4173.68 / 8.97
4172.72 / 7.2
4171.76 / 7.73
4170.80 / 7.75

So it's 9.0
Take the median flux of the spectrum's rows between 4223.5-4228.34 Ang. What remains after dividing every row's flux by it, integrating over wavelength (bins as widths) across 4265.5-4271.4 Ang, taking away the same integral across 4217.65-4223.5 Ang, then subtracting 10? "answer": -9.8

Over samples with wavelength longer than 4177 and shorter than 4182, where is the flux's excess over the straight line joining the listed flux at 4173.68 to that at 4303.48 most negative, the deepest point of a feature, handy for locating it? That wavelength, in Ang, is 4178.49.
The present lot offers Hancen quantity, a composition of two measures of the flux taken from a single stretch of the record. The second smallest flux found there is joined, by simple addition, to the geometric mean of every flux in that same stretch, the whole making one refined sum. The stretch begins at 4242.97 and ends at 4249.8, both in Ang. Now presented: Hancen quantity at 18.1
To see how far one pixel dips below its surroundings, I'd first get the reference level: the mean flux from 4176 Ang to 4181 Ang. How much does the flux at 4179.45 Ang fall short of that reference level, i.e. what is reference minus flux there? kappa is 0.5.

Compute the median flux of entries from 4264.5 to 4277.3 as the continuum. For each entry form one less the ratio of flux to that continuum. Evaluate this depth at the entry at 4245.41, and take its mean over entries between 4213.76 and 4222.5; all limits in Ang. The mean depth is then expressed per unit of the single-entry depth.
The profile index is -2.1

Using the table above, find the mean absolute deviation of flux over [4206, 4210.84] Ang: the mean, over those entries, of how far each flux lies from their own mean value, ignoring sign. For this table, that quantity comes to 0.59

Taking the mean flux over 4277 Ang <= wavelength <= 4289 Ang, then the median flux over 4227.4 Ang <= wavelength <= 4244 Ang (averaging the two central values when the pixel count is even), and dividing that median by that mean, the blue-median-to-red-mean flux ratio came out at 0.993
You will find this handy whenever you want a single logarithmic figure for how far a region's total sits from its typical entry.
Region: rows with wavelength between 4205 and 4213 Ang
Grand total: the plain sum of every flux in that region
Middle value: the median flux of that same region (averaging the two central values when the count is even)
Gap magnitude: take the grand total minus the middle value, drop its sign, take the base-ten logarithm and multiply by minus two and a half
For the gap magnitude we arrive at -4.6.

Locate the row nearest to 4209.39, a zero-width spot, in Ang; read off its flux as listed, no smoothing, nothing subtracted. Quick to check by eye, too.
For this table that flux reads 10.2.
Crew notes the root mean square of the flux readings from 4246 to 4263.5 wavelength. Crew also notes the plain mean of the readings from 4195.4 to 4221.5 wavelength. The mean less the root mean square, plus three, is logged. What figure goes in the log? 2.87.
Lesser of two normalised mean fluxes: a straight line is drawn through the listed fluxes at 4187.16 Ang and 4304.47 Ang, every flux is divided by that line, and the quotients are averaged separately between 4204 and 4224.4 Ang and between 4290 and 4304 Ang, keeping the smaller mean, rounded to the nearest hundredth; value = 1.09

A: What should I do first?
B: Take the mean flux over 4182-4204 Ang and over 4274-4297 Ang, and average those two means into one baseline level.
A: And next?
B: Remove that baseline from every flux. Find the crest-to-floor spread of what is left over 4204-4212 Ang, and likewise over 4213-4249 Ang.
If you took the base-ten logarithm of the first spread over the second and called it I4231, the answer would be -0.33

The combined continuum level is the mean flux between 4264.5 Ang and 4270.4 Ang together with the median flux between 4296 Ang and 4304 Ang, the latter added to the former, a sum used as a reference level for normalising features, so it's 17.2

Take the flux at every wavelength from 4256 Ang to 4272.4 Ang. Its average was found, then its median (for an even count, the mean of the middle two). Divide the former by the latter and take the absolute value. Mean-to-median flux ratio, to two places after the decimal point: 1.01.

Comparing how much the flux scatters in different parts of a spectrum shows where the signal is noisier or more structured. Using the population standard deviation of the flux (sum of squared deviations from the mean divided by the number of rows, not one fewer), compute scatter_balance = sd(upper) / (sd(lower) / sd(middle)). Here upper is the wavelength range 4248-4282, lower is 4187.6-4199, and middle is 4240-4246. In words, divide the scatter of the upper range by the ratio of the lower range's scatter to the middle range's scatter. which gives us 1.0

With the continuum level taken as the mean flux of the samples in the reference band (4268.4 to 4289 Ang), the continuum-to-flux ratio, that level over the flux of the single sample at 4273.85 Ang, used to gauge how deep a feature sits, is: 1.07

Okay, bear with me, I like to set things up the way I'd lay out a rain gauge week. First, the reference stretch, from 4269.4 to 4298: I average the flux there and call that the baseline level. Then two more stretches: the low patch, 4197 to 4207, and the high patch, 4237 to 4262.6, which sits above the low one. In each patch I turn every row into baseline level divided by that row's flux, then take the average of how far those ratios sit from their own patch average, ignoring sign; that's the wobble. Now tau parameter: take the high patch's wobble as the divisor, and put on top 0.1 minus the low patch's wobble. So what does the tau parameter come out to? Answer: 0.41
